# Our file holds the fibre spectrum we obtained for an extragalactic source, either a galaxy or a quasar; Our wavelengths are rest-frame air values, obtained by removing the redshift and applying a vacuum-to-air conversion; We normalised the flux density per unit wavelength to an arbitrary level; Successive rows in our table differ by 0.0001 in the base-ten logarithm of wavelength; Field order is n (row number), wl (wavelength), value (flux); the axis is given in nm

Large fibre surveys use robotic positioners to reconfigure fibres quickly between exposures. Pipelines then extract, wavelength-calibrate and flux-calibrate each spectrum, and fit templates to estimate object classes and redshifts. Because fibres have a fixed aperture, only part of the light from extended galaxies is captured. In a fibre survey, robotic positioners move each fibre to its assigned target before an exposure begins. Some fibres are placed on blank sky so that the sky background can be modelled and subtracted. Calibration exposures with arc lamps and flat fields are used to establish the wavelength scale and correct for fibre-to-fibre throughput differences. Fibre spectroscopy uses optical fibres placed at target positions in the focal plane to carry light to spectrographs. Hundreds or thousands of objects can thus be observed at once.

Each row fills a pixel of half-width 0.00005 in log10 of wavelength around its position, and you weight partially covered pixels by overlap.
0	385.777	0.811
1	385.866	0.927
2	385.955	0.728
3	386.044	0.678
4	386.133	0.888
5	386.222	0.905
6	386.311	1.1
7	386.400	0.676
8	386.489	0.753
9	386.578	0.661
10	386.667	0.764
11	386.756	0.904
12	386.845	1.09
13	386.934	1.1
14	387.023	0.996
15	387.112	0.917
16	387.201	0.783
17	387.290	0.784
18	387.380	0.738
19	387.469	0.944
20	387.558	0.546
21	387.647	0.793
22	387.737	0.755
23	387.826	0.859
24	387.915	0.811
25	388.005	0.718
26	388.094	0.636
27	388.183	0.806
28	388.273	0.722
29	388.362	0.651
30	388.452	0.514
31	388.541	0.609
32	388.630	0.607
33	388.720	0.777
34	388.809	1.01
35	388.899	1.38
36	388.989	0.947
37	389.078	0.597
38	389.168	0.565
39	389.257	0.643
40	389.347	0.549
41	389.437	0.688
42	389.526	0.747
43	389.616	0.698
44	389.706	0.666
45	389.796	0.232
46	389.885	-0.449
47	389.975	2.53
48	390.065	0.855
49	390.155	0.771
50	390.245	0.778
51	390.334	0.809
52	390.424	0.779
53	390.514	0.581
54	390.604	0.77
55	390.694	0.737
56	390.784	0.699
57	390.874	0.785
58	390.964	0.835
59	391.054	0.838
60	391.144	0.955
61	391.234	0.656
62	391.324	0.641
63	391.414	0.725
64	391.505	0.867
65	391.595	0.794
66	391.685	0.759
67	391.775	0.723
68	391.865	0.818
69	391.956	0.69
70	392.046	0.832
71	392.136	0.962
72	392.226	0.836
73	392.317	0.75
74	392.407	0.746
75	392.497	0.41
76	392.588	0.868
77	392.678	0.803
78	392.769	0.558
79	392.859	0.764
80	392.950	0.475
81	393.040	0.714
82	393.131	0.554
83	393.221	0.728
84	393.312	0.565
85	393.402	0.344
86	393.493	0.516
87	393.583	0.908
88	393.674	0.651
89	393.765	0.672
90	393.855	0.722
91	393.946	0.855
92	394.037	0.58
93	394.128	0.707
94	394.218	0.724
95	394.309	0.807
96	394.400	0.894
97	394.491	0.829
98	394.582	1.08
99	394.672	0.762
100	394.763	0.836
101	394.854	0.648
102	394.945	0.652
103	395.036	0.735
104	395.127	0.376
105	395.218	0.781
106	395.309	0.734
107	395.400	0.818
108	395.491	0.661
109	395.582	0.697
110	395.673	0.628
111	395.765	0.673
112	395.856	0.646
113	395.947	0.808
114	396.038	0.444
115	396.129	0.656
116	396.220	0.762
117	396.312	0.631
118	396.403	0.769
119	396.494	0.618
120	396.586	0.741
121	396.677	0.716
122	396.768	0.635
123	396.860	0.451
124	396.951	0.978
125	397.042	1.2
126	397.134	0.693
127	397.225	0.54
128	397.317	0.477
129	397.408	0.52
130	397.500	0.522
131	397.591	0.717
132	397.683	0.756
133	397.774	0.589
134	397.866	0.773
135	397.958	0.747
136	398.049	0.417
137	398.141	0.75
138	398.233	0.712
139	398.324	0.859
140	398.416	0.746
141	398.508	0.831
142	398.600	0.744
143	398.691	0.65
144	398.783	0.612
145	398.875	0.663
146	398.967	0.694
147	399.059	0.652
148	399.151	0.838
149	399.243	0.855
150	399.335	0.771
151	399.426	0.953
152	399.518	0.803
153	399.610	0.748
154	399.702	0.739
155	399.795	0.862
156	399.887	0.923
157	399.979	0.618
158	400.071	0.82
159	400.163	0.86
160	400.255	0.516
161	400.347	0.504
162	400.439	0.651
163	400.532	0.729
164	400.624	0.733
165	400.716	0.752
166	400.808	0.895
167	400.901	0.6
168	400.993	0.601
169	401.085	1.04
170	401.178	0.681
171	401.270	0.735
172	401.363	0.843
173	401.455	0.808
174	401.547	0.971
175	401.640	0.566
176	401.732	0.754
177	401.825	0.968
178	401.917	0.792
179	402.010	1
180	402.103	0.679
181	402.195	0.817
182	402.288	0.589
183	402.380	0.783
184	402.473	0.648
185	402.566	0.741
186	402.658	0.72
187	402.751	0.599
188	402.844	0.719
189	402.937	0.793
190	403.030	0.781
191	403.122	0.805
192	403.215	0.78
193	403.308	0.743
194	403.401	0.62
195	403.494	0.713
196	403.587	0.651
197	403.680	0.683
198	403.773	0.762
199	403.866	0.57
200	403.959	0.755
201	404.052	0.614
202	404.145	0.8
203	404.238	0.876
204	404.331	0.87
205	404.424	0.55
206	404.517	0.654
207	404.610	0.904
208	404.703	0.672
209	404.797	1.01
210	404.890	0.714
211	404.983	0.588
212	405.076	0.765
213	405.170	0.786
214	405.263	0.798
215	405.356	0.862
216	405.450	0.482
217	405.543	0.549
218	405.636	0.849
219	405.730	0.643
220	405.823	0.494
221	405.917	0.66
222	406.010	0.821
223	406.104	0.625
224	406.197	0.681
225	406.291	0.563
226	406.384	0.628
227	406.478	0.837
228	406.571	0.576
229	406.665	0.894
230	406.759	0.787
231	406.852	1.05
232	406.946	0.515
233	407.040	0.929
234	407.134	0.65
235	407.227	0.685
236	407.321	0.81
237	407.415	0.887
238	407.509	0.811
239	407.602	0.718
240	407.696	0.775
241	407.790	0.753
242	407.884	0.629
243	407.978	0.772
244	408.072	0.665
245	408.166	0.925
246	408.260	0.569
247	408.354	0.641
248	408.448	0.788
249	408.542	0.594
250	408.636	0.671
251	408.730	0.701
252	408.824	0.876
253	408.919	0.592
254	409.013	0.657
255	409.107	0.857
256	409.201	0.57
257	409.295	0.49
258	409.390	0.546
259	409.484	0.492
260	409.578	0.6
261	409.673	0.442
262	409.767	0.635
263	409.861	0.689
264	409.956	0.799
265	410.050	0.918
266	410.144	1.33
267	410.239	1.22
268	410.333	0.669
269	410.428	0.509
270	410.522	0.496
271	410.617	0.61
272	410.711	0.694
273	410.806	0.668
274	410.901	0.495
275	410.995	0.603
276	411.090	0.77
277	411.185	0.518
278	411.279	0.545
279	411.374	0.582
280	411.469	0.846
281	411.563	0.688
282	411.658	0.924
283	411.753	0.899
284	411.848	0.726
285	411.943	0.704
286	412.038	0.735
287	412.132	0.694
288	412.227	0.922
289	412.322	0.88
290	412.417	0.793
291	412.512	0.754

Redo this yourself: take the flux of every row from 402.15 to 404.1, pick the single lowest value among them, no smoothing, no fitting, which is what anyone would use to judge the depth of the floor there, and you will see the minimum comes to 0.57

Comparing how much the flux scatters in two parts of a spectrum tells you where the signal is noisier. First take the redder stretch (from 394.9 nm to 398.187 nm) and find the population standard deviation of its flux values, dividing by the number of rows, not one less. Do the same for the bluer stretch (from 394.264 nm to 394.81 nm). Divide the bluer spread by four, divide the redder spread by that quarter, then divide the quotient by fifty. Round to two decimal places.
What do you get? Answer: 0.12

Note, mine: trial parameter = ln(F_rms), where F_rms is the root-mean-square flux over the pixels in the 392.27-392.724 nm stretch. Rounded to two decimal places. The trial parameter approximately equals -0.31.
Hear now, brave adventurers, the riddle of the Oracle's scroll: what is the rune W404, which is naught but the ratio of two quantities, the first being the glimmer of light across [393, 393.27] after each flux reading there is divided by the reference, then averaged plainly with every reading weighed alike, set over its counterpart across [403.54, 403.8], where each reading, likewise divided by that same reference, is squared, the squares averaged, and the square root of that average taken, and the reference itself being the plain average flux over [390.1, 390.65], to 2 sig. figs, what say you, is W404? 0.95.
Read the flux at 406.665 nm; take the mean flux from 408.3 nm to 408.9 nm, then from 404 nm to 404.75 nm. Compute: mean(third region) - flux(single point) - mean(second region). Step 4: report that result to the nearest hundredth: -0.86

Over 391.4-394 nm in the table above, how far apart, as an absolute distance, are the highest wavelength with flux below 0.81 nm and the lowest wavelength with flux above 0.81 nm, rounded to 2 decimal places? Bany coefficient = 2.35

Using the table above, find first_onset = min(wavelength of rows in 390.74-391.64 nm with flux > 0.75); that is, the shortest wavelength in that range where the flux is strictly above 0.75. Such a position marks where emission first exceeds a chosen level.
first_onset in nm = 390.874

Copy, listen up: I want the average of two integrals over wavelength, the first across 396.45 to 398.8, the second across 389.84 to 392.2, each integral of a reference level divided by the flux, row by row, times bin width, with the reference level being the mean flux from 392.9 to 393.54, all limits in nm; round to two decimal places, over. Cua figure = 1.75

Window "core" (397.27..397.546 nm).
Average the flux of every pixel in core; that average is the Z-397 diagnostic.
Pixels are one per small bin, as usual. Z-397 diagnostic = 0.51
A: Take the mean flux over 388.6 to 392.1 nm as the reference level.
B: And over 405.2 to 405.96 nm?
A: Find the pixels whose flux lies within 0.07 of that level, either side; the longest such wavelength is 405.263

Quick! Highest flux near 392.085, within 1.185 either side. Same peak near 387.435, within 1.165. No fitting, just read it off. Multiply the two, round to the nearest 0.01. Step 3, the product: 1.06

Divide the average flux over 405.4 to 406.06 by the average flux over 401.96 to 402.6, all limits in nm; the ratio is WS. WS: 0.86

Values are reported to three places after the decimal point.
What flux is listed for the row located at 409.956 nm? 0.799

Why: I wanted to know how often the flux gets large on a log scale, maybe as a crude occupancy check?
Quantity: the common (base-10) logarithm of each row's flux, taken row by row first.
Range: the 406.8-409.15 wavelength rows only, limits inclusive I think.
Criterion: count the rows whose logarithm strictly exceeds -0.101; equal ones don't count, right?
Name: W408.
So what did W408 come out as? 8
